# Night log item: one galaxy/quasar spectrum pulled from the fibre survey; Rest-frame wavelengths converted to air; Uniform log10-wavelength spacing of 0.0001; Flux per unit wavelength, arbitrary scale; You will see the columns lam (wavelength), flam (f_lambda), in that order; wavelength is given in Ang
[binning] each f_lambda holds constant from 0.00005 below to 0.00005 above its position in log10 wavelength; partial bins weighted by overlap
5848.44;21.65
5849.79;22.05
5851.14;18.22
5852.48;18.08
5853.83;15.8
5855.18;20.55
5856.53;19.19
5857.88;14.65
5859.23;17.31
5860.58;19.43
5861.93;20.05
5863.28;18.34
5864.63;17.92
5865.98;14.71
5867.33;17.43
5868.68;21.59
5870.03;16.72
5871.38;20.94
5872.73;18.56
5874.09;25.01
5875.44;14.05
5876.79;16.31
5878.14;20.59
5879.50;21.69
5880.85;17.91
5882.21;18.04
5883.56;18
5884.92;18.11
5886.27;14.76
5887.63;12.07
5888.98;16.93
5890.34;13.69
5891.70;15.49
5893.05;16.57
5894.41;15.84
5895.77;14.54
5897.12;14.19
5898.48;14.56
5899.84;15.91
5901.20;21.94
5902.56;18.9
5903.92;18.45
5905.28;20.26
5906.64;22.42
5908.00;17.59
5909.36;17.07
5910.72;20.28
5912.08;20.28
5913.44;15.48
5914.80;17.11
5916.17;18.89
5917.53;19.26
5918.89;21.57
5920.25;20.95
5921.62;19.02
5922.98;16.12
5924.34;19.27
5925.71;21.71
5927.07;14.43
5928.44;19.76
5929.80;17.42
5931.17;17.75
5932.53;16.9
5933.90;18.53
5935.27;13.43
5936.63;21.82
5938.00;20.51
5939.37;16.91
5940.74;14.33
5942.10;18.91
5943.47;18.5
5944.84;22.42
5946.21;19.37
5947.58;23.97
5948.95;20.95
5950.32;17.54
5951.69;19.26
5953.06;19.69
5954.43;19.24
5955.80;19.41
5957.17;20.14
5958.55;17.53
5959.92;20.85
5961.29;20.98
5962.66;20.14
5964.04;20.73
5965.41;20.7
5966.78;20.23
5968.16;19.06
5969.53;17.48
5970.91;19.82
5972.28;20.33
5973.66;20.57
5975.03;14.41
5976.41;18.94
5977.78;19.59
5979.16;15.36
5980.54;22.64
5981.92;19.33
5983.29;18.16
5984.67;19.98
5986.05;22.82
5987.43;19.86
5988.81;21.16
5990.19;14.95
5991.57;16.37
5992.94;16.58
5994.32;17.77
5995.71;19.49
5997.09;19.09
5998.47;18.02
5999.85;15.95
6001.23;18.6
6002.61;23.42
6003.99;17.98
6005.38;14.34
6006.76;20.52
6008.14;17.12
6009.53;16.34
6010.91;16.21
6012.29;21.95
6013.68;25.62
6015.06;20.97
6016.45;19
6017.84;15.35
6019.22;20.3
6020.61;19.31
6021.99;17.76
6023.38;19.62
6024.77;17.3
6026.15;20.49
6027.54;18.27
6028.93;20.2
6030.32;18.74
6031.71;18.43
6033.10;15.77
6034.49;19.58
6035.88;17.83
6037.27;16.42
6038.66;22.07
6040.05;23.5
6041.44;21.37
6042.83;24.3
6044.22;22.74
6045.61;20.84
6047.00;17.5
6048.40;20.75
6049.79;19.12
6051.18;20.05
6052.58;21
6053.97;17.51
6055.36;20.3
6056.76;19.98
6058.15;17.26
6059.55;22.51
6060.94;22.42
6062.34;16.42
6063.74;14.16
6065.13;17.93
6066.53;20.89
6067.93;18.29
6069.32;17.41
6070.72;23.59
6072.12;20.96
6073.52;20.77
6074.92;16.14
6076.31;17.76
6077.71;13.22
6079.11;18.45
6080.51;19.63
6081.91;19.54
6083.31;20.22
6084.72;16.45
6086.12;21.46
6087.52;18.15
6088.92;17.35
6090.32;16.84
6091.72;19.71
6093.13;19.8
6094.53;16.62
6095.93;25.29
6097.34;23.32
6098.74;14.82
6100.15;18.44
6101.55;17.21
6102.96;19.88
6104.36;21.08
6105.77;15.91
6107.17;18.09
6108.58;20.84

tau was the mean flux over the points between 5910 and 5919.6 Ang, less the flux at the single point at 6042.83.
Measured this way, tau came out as -5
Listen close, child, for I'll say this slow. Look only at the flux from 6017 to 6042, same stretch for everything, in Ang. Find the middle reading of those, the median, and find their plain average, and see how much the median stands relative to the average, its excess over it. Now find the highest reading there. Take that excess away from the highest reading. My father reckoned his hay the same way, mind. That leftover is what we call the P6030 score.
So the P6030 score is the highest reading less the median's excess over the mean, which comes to 23.5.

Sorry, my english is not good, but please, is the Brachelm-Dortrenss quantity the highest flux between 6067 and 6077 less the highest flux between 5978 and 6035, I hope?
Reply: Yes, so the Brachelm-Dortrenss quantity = -2.0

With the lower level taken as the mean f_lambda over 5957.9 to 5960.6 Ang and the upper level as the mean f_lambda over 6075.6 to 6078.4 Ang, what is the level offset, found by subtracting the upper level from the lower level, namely 3.7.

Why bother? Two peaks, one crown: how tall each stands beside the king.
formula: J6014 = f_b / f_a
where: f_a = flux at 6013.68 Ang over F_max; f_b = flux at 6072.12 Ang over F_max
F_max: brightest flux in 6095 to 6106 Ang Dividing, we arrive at 0.82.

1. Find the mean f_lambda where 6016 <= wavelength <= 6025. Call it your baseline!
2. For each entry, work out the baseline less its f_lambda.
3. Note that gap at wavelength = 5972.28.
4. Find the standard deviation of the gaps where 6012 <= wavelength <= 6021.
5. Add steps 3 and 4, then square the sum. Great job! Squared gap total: 1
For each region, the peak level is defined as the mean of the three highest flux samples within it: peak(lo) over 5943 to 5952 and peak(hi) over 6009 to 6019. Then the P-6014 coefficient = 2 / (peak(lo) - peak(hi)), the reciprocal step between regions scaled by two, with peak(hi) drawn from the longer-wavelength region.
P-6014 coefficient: -5.00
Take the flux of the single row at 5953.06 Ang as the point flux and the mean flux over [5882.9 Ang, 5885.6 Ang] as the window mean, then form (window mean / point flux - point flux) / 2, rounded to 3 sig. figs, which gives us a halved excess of -9.39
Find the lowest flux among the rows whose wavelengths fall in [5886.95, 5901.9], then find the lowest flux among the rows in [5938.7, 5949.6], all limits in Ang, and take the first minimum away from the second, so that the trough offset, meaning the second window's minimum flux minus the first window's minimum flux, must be 2.3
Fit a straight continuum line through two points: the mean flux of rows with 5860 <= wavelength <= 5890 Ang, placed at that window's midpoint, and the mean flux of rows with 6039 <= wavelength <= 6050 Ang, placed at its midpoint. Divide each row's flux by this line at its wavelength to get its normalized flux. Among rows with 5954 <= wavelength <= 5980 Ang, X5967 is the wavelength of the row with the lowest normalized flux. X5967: 5975.03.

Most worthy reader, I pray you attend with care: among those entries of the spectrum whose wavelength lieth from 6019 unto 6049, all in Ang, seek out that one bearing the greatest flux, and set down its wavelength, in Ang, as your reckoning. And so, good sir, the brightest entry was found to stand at 6042.83 Ang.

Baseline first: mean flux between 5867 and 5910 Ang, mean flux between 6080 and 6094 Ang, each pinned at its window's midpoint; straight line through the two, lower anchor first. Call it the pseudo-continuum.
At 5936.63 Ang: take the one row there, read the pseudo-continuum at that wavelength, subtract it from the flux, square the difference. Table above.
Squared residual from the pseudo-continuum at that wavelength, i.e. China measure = 14.7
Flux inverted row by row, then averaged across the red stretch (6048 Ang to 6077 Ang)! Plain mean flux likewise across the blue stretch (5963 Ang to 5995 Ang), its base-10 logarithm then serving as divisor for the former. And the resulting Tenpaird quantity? 0.0412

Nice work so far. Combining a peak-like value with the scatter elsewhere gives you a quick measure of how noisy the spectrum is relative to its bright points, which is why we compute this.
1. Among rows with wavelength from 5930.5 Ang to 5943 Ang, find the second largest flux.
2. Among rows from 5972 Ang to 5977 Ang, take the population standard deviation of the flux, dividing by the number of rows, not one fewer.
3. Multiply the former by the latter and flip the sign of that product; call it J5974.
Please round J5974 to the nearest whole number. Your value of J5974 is -51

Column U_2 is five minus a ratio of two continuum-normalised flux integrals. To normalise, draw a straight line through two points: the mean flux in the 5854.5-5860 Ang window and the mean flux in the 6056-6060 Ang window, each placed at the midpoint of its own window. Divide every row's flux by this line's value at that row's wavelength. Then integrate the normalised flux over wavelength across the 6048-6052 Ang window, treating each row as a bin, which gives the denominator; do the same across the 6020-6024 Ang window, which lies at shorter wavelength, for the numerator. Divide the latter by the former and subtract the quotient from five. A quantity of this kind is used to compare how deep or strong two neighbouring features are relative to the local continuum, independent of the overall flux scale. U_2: 4.04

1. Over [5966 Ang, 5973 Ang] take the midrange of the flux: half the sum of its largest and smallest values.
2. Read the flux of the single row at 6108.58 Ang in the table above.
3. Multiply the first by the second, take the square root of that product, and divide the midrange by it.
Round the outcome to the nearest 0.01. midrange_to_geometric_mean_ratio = 0.95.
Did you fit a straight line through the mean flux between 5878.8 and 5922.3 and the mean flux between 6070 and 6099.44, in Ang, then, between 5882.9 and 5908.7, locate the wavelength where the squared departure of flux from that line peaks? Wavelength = 5887.63 Ang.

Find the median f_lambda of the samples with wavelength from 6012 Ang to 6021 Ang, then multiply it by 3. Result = 61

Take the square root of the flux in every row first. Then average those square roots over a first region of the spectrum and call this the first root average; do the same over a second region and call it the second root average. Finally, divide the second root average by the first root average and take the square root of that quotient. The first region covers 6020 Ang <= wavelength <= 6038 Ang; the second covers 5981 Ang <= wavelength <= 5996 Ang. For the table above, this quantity 1.004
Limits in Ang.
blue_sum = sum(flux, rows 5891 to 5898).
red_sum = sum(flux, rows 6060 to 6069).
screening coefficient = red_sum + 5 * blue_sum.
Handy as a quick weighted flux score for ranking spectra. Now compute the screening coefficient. 493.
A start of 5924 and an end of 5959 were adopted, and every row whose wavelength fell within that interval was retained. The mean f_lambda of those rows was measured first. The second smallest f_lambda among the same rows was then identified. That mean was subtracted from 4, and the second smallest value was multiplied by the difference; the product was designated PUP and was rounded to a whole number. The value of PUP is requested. -213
